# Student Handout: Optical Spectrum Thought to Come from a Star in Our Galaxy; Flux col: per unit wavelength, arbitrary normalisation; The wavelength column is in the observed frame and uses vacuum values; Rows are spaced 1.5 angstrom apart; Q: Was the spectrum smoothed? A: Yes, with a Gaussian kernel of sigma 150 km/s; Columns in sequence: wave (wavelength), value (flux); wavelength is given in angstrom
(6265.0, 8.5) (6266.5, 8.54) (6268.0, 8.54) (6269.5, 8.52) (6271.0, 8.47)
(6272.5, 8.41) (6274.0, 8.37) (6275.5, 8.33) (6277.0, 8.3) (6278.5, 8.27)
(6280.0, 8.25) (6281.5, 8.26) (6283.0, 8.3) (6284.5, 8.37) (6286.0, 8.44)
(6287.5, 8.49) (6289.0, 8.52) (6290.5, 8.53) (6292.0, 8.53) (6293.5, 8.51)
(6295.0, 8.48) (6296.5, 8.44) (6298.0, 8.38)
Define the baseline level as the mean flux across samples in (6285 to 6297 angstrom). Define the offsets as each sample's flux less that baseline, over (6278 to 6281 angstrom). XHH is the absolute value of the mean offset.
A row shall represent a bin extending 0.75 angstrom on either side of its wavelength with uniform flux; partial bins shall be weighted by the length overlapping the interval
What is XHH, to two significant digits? 0.23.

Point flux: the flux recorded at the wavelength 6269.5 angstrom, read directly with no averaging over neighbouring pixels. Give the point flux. 8.52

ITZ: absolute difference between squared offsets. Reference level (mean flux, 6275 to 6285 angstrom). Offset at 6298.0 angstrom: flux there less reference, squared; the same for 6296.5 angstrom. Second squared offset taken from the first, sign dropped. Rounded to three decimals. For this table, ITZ 0.014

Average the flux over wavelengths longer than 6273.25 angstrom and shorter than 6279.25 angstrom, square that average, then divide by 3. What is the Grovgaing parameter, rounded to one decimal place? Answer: 23.1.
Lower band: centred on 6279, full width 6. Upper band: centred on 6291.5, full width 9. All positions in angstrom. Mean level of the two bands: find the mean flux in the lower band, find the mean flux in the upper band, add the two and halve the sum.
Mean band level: 8.39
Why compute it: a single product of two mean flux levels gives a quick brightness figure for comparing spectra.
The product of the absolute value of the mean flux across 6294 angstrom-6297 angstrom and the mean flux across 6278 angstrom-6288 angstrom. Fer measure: 70.6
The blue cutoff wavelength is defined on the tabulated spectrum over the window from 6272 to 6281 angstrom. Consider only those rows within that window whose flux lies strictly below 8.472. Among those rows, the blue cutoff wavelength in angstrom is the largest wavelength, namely 6280.0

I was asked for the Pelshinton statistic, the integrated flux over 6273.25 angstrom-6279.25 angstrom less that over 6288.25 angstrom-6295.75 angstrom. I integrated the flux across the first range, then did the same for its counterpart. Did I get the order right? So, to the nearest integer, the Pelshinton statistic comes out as -14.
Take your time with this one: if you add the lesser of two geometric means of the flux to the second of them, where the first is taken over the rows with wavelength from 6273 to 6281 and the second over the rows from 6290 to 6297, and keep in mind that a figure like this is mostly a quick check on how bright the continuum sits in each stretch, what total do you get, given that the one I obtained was 16.8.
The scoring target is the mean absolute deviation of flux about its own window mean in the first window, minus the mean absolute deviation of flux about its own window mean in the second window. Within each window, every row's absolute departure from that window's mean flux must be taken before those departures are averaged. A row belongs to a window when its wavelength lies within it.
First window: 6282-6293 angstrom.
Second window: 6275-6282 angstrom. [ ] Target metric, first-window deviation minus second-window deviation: 0.05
